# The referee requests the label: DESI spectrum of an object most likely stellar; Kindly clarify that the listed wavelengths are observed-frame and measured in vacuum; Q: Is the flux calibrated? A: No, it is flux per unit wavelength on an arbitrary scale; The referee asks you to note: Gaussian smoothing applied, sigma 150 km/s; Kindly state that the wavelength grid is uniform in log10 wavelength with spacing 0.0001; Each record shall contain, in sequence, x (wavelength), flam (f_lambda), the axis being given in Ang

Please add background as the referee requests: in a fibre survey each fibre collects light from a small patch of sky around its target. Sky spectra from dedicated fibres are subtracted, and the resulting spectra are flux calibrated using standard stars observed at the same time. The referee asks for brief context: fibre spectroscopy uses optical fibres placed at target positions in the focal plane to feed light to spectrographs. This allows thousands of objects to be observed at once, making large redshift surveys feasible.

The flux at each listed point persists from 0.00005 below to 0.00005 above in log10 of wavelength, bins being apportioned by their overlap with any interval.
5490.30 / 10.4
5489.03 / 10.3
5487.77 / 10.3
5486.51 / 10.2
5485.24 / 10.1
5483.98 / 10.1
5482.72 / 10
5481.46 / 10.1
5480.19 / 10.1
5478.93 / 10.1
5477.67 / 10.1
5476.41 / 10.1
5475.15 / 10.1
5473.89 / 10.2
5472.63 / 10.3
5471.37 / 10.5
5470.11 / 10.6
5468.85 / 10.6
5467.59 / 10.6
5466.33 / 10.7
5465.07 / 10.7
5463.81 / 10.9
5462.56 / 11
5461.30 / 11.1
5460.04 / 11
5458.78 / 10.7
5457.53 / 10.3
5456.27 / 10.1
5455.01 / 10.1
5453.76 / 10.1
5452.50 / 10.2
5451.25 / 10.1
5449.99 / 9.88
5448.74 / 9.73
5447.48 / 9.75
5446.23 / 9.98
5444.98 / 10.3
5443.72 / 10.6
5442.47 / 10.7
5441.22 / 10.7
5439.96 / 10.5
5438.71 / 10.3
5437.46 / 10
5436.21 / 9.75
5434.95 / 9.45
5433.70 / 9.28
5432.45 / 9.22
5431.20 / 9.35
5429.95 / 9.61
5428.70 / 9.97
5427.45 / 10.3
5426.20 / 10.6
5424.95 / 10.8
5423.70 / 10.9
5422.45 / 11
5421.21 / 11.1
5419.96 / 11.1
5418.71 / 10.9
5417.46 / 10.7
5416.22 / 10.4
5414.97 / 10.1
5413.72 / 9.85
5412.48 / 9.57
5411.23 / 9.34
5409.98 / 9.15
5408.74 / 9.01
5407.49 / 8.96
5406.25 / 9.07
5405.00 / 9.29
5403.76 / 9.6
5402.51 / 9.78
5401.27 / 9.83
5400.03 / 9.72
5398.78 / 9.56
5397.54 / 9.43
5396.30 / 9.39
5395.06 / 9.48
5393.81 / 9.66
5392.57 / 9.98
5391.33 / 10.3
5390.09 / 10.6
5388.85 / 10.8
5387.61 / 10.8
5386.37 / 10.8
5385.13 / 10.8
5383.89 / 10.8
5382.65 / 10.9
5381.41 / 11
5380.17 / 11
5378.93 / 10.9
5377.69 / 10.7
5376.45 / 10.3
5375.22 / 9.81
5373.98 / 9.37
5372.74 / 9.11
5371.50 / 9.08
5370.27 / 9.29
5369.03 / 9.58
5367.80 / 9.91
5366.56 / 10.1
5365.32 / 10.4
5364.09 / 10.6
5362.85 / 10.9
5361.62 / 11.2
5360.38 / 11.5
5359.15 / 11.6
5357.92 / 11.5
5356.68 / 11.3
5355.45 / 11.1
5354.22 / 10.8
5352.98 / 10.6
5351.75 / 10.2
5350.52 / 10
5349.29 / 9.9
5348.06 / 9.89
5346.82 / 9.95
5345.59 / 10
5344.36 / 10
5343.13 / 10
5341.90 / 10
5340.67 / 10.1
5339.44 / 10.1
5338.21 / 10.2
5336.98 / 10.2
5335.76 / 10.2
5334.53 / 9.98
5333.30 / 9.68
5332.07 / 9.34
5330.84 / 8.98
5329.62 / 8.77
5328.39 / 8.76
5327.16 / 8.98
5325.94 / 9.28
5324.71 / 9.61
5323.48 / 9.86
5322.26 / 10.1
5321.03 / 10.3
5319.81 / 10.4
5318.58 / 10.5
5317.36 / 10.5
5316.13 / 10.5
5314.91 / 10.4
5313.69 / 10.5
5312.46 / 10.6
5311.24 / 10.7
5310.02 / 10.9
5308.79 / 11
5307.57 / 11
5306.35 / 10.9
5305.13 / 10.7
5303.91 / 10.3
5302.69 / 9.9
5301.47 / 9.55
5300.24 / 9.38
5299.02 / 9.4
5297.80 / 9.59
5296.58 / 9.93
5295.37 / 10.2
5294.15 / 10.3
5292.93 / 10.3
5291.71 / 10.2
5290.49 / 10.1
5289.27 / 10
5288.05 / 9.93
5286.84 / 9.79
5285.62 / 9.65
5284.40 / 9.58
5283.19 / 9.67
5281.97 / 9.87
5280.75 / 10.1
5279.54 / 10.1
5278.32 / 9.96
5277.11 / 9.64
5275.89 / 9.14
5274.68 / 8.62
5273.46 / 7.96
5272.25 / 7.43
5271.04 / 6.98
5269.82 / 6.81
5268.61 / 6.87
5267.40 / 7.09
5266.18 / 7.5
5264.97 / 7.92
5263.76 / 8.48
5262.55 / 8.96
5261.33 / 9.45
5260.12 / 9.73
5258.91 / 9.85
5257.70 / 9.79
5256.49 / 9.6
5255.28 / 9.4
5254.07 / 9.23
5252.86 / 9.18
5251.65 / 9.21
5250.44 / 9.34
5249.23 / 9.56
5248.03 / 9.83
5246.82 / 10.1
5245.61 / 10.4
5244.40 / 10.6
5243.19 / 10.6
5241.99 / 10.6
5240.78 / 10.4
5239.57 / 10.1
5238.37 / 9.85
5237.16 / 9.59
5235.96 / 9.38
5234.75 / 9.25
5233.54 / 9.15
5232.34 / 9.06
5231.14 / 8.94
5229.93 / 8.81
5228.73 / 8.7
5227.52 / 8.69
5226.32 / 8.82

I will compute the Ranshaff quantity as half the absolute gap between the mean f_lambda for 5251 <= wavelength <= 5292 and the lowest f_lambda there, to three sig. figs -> 1.12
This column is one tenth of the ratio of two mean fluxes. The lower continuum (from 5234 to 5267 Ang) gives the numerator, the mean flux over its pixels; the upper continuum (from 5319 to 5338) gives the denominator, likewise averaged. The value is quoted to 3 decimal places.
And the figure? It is 0.099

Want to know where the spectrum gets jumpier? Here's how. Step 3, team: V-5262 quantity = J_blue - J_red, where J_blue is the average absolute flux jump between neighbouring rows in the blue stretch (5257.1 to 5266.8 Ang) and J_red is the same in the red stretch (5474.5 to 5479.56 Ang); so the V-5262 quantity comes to 0.34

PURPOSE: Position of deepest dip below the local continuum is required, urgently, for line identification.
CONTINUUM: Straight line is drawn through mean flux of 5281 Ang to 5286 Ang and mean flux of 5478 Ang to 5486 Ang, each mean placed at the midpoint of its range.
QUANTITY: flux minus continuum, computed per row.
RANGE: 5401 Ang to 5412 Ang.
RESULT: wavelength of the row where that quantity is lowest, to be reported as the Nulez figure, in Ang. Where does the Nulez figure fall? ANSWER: 5407.49 Ang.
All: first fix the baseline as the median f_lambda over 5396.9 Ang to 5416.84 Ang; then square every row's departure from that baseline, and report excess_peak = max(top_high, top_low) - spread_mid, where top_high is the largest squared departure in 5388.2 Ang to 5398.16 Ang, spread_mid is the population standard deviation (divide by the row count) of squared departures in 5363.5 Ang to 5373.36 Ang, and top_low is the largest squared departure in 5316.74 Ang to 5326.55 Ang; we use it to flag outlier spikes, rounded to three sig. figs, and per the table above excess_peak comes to 1.18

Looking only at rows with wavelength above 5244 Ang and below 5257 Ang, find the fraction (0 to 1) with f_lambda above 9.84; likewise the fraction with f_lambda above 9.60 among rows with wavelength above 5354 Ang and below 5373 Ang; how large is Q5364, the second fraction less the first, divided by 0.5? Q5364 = 1.0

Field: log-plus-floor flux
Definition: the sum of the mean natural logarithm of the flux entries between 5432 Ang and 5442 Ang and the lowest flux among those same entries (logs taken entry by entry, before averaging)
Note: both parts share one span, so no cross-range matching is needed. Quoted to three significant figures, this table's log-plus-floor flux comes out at 11.5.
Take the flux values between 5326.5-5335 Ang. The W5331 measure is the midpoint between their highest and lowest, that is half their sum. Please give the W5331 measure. 9.4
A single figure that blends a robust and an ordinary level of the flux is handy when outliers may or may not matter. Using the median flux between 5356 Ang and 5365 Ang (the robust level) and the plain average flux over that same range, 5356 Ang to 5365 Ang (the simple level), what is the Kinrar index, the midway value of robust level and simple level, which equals 11.3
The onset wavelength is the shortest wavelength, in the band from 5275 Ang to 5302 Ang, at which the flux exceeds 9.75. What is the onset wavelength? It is 5278.32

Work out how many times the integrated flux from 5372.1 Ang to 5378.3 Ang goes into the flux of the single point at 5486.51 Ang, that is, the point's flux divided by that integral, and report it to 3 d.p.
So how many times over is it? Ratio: 0.167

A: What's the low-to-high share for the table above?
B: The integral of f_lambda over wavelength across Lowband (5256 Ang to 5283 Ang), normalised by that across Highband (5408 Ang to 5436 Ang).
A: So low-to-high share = 0.84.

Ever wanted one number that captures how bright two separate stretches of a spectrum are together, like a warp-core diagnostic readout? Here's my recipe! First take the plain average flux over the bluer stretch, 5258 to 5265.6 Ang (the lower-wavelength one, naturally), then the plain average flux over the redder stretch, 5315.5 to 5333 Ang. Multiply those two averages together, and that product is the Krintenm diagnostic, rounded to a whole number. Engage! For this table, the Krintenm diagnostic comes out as 88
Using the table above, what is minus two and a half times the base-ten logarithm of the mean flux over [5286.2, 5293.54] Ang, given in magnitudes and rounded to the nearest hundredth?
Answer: -2.51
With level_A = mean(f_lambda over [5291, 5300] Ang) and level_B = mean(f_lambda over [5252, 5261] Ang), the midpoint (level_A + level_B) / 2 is 9.8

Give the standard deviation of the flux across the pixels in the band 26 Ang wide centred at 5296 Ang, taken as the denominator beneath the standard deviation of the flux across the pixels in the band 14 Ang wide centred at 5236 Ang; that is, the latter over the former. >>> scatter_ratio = 1.2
